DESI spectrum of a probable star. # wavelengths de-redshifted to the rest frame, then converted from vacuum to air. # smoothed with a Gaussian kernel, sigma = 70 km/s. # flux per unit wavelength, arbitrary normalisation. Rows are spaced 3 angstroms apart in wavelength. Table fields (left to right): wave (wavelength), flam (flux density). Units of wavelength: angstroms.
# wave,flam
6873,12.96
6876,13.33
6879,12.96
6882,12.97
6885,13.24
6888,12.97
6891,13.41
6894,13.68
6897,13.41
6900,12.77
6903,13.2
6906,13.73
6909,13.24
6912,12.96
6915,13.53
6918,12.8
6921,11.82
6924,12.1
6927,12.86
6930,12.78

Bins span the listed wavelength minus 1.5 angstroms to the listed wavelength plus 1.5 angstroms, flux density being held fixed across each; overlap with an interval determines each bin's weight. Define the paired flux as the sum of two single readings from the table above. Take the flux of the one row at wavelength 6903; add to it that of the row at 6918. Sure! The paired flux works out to 26.00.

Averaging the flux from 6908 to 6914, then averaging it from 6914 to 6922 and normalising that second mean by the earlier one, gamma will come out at 0.97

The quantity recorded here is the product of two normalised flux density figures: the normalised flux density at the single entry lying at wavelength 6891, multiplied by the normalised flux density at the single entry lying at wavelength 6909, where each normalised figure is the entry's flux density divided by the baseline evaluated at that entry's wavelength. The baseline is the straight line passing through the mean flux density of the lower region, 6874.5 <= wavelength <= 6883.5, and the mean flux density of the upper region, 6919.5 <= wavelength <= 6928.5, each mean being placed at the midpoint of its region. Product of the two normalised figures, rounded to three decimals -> 1.101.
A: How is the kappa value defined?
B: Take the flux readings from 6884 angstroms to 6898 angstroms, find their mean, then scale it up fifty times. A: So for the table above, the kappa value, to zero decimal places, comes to 667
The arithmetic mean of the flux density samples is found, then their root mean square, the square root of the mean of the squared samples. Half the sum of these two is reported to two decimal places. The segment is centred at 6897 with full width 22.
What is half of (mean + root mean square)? 13.31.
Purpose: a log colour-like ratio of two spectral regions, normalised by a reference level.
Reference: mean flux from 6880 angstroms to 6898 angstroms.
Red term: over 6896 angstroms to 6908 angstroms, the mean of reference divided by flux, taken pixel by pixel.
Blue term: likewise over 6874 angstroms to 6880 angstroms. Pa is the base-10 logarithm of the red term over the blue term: 0.00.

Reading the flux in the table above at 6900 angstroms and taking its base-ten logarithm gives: 1.11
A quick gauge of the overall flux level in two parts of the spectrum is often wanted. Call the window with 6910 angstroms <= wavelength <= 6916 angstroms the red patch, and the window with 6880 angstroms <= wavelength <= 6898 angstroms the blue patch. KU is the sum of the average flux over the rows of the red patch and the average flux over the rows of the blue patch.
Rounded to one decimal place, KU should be 26.5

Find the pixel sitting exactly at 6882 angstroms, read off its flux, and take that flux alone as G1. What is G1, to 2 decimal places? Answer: 12.97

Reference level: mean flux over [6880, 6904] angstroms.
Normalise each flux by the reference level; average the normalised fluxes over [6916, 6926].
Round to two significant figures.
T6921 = 0.93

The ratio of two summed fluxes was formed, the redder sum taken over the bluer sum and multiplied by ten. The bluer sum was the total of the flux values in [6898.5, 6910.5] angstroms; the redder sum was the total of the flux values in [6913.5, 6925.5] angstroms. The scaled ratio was 9.5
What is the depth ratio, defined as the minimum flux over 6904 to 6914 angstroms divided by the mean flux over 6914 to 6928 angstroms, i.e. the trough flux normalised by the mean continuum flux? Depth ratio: 1.03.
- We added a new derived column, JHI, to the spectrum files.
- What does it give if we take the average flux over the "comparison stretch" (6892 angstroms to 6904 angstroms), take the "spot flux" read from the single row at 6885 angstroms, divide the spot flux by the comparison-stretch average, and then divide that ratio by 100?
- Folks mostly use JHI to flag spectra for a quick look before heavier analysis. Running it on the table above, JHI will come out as 0.0100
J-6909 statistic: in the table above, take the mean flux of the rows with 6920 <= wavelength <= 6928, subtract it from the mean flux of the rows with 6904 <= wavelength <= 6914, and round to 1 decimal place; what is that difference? 1.1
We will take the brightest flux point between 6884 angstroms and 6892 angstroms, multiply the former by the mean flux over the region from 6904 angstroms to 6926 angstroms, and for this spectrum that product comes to 173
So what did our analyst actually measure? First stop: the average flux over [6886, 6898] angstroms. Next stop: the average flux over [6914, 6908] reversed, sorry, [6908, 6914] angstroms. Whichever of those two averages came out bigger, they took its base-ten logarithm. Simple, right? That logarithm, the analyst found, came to 1.126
